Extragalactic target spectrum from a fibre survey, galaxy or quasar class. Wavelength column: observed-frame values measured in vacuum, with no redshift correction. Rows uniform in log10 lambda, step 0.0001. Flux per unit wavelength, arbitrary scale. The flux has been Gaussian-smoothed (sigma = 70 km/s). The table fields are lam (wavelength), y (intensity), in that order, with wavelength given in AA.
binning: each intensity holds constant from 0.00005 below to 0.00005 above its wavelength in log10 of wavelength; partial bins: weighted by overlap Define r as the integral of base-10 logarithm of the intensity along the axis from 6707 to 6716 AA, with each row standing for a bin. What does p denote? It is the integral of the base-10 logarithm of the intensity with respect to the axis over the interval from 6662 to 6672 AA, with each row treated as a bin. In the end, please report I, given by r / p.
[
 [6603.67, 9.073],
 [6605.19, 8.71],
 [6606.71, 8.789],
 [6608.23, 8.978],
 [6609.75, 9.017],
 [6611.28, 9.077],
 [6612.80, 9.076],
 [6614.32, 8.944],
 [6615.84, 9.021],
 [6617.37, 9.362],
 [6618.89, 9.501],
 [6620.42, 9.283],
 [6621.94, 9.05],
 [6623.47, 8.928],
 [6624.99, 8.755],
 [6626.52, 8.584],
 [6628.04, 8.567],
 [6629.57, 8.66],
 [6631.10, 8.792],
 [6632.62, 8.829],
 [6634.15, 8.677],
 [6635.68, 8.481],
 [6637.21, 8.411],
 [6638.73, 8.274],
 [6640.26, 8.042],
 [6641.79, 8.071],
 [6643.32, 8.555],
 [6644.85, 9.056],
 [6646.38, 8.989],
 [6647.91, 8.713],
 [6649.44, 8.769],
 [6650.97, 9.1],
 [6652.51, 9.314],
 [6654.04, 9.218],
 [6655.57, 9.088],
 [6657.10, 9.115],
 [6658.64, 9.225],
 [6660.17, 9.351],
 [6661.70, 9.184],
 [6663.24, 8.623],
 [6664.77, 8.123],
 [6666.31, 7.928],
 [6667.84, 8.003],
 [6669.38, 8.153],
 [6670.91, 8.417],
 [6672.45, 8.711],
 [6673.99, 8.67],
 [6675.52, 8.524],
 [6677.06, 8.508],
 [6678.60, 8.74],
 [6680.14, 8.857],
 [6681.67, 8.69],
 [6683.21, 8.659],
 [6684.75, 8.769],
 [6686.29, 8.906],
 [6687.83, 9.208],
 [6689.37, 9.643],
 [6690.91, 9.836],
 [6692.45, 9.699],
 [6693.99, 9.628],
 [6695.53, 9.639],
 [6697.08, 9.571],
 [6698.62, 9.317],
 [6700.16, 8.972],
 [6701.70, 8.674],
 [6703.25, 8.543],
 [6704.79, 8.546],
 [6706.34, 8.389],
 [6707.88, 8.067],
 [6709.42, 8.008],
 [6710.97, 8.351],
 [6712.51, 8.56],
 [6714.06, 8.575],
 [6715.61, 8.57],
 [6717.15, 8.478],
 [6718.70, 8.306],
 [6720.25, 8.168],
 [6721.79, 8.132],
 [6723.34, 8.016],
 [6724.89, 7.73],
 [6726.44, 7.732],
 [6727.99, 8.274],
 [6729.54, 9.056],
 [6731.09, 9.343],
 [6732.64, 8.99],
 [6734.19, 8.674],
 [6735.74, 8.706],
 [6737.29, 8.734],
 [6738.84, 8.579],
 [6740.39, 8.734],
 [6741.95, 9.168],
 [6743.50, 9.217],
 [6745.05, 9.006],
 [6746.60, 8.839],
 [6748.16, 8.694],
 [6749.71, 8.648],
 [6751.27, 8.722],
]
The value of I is 0.90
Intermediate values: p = 9.2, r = 8.29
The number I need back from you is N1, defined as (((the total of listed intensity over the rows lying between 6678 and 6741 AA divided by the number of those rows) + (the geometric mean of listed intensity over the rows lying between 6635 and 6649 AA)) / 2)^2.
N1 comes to 74.3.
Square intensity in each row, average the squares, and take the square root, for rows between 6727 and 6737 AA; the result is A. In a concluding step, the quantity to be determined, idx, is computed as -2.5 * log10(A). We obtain -2.37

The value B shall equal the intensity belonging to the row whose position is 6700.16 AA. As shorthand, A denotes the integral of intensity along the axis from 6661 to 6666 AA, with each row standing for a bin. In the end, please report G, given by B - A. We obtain -34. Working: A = 43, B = 8.972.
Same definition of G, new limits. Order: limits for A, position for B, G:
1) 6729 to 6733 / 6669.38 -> -28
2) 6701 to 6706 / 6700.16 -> -34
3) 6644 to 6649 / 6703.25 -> -36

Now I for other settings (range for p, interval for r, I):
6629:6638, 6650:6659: 1.03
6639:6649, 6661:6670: 0.89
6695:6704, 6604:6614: 1.10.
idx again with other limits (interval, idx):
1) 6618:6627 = -2.39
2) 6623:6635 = -2.35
